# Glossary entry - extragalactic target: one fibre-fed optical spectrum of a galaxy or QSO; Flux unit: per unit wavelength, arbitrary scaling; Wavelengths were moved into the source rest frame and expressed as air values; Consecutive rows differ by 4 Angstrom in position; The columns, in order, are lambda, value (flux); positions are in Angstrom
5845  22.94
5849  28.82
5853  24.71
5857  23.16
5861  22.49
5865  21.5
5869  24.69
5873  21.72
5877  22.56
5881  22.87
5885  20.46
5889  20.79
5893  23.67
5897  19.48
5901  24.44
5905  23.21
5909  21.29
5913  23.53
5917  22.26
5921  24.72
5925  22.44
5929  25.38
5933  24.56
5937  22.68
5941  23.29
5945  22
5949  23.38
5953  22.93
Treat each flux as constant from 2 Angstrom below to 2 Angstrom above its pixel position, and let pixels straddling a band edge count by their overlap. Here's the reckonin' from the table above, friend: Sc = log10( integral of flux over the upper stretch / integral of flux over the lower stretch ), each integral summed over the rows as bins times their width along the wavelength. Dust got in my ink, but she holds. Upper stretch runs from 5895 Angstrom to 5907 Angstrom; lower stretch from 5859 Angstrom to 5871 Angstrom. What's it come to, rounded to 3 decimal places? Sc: -0.010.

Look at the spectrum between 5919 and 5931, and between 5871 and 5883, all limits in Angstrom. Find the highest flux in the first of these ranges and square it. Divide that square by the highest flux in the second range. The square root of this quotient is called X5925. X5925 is 5.31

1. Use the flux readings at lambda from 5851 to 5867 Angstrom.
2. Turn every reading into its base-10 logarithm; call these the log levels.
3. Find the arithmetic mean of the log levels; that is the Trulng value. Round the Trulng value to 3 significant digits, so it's 1.36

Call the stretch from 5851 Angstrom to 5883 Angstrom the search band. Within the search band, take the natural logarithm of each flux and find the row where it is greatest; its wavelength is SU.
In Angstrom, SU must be 5853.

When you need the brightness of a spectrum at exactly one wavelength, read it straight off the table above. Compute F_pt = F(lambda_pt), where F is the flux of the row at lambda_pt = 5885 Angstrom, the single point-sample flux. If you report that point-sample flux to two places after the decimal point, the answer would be 20.46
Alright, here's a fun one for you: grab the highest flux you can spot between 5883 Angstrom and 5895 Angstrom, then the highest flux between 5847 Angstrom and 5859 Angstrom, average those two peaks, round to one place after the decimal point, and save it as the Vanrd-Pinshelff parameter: 26.2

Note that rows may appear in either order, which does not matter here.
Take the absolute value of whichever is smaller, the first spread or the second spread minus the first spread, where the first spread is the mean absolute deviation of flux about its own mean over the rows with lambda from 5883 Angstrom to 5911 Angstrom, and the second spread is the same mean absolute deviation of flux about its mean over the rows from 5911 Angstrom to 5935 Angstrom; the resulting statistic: 0.53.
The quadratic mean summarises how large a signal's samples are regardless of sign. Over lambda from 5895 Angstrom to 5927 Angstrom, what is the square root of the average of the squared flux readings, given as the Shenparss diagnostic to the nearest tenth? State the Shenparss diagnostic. 22.7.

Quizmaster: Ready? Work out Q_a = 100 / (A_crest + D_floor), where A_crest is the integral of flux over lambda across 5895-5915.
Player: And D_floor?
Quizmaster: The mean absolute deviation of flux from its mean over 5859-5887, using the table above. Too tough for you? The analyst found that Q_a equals 0.223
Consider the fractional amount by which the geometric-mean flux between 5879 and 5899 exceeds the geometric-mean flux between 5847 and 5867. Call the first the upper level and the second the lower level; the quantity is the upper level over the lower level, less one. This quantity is -0.11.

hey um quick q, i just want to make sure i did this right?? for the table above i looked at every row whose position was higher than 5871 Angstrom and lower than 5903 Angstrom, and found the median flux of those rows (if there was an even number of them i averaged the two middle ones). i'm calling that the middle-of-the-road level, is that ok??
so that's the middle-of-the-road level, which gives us 22.1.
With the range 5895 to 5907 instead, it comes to 23.2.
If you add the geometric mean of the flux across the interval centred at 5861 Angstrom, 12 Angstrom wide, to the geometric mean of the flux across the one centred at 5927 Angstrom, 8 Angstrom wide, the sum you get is 46.2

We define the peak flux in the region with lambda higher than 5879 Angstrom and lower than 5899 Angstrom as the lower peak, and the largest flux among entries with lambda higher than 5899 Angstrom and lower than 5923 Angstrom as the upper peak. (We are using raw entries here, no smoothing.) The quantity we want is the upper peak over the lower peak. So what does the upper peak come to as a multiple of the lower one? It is 1.04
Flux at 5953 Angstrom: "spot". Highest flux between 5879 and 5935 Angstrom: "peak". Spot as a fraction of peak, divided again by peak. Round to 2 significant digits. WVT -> 0.036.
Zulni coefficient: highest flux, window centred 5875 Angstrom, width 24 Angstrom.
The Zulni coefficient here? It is 24.69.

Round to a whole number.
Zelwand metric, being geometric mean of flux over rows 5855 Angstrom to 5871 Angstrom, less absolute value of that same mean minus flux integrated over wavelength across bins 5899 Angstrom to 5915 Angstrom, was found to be -324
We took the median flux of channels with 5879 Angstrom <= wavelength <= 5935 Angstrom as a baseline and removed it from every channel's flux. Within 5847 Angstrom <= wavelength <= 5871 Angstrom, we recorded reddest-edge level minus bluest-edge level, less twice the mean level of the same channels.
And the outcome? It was -6.5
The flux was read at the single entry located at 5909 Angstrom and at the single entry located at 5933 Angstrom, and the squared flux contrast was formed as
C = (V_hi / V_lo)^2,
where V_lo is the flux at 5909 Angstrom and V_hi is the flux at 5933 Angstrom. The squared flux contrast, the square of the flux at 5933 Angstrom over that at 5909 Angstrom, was 1.33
